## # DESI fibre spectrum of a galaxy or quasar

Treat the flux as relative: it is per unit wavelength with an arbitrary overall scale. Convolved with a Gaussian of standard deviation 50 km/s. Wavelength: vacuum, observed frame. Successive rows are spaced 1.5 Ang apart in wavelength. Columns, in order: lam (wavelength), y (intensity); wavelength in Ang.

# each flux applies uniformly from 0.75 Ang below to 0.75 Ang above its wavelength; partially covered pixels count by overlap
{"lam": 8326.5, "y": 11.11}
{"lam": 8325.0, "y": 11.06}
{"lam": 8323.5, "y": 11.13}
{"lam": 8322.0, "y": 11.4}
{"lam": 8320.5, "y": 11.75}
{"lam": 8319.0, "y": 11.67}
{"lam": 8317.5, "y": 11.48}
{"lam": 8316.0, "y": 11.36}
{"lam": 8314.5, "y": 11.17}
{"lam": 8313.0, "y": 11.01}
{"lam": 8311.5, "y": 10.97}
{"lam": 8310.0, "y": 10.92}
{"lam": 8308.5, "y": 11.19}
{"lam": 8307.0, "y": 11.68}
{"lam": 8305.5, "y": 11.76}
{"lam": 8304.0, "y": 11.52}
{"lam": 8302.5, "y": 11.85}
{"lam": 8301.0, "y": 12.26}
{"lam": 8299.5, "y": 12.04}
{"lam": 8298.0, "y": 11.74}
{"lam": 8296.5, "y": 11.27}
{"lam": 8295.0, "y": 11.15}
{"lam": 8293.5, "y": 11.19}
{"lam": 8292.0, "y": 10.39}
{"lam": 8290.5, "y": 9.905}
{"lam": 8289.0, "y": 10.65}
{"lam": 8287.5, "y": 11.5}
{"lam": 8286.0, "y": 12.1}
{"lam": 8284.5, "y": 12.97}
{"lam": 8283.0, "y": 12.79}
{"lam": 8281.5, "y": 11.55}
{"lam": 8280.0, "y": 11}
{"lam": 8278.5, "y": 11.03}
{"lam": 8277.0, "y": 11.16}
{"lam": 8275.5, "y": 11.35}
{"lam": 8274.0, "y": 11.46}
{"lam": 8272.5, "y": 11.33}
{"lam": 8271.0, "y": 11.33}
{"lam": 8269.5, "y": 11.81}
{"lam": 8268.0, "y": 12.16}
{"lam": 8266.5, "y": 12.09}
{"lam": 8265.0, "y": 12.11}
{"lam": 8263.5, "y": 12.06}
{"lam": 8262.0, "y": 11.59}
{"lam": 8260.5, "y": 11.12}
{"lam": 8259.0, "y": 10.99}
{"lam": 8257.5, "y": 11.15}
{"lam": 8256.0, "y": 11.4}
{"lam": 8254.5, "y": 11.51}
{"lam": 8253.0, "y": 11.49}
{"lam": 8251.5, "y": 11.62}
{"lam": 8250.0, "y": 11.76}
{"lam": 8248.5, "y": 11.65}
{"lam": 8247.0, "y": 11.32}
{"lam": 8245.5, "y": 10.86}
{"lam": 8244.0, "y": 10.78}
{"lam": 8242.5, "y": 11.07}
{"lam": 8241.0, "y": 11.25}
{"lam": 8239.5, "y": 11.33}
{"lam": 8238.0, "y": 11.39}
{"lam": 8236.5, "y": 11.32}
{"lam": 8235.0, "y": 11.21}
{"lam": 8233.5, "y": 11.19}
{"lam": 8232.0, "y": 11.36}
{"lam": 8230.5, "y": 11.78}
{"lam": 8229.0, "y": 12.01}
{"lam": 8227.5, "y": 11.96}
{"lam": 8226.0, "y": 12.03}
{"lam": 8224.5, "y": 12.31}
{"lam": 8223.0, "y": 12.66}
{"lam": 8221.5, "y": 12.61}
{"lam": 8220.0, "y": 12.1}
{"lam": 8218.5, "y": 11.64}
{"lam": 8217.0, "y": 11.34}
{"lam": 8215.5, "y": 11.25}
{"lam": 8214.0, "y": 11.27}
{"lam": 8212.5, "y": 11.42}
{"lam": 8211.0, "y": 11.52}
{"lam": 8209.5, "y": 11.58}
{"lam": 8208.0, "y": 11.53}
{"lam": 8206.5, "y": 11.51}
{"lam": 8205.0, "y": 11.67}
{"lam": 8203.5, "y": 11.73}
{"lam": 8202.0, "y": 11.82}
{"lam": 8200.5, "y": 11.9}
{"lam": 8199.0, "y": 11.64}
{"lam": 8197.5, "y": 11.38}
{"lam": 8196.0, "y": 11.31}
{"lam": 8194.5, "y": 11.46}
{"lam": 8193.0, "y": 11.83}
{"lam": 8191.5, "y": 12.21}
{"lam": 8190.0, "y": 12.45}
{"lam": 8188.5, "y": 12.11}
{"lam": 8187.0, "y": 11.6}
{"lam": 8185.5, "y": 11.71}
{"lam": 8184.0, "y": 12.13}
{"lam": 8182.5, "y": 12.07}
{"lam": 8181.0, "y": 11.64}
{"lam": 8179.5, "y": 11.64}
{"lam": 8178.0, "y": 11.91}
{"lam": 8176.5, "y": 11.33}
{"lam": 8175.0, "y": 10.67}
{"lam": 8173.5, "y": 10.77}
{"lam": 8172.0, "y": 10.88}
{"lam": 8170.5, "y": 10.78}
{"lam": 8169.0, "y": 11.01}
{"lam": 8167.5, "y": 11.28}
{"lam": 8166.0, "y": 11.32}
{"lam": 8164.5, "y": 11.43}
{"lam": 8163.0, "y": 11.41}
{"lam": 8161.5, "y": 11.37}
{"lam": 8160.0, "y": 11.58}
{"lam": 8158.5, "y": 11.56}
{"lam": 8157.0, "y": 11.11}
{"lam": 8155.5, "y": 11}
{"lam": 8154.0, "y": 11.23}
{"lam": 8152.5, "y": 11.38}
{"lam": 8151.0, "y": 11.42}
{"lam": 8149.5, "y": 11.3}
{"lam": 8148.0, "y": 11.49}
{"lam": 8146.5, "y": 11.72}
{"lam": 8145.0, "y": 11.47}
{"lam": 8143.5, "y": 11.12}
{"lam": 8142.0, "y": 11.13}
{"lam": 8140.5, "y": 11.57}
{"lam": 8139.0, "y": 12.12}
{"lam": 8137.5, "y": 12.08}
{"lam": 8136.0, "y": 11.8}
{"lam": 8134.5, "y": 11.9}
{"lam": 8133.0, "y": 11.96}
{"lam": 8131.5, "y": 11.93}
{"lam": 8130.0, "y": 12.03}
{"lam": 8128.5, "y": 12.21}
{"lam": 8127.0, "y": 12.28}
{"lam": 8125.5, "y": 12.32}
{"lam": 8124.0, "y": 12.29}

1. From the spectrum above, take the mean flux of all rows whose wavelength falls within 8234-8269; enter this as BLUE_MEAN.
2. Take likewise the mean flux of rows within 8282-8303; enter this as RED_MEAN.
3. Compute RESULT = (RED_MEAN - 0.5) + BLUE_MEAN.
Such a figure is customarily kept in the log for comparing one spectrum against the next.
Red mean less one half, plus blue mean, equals 22.50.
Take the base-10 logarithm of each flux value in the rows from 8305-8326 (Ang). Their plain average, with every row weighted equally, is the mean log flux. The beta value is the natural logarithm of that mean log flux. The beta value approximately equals 0.052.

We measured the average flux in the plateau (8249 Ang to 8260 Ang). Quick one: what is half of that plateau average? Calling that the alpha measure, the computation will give 5.71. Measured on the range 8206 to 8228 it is 5.89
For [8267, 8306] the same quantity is 5.76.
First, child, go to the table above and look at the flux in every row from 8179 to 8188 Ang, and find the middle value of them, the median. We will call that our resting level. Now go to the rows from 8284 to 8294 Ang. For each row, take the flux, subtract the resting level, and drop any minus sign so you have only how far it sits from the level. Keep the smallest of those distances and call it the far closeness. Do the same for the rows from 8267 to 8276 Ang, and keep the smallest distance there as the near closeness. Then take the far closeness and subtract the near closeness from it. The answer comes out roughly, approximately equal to 0.04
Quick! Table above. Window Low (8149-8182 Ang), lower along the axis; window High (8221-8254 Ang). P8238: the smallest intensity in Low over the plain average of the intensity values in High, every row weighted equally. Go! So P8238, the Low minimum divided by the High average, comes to 0.921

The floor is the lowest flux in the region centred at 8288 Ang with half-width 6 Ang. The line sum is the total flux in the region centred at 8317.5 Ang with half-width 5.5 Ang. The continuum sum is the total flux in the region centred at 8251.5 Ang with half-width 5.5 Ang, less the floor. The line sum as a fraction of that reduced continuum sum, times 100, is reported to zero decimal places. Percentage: 113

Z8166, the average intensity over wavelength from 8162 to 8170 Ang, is 11.3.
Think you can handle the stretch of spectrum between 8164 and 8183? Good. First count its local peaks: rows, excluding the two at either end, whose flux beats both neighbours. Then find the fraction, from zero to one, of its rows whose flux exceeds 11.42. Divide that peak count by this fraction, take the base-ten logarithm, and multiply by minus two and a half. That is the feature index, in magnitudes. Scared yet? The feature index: -1.8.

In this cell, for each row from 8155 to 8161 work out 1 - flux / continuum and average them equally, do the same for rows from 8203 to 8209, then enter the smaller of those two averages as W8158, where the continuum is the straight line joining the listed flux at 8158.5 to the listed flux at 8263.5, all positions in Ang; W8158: 0.015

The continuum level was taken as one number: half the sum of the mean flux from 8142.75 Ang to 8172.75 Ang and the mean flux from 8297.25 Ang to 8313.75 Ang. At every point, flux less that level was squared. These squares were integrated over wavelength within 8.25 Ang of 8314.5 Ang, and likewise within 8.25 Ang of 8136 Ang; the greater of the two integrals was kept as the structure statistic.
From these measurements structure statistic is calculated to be 5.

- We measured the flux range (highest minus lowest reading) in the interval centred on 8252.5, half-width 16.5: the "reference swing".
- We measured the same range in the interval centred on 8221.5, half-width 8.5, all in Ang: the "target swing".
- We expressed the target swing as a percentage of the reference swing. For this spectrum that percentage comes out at 102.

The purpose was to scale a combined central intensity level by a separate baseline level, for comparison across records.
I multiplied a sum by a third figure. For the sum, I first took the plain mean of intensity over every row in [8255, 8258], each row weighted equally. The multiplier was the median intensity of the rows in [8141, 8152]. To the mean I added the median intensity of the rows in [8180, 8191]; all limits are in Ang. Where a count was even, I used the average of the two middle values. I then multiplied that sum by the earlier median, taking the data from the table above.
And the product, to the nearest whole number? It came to 267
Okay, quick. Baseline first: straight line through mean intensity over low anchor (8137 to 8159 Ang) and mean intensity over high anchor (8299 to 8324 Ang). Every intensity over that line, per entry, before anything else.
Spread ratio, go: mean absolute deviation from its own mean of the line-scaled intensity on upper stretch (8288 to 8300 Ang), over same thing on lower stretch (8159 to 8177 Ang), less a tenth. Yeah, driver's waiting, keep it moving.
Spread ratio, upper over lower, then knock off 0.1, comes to 1.9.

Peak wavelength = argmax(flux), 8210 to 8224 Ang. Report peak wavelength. 8223.0 Ang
